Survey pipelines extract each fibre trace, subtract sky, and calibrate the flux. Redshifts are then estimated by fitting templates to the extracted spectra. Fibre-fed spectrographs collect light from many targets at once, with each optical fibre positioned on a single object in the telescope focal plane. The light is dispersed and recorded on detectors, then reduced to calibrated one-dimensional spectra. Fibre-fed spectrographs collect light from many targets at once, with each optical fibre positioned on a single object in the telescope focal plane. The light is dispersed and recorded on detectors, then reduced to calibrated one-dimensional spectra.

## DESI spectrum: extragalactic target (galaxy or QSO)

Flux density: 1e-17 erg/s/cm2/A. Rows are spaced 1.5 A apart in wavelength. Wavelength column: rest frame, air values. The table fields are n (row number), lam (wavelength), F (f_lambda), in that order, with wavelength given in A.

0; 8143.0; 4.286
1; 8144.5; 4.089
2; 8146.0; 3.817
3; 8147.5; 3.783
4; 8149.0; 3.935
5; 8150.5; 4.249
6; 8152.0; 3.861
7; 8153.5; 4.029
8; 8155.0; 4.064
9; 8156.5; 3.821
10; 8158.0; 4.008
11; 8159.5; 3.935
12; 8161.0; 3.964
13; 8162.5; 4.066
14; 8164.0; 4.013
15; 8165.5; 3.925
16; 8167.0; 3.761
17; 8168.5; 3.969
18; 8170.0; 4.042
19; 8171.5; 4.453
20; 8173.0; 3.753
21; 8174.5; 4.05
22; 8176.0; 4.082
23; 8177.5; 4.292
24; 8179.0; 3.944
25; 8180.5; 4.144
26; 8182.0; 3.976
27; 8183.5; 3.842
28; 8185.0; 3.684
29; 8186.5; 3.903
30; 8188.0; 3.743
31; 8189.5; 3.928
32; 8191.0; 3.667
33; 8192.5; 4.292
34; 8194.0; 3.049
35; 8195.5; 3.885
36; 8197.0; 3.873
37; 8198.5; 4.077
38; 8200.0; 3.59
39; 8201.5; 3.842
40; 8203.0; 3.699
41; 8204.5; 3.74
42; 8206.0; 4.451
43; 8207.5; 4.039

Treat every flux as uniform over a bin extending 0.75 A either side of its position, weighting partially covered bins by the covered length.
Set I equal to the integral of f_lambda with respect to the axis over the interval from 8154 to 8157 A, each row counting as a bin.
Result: 11.9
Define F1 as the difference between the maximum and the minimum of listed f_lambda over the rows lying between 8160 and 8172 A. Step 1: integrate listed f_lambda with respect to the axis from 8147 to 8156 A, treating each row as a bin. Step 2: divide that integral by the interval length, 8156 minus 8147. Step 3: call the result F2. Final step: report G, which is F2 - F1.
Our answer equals 3.3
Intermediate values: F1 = 0.7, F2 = 3.99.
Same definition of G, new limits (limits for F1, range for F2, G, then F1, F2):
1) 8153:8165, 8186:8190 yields 3.6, 0.2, 3.85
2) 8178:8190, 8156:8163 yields 3.5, 0.5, 3.96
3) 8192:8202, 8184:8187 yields 2.5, 1.2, 3.79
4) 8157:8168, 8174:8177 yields 3.8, 0.3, 4.09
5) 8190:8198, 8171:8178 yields 2.9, 1.2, 4.11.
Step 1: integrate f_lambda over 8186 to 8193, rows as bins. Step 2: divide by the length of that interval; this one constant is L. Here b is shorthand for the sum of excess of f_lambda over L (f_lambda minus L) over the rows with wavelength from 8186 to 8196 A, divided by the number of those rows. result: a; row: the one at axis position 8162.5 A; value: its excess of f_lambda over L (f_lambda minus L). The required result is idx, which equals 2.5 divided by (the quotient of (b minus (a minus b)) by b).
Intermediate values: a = 0.17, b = -0.11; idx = 0.7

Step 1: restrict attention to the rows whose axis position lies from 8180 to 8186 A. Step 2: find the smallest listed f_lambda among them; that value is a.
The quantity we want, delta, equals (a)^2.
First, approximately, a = 3.684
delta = 13.57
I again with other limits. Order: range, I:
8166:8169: 11.6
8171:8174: 12.2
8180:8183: 12.1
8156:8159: 11.8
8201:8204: 11.3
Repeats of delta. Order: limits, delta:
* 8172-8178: 14.09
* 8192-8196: 9.30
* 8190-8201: 9.30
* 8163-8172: 14.15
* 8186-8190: 14.01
